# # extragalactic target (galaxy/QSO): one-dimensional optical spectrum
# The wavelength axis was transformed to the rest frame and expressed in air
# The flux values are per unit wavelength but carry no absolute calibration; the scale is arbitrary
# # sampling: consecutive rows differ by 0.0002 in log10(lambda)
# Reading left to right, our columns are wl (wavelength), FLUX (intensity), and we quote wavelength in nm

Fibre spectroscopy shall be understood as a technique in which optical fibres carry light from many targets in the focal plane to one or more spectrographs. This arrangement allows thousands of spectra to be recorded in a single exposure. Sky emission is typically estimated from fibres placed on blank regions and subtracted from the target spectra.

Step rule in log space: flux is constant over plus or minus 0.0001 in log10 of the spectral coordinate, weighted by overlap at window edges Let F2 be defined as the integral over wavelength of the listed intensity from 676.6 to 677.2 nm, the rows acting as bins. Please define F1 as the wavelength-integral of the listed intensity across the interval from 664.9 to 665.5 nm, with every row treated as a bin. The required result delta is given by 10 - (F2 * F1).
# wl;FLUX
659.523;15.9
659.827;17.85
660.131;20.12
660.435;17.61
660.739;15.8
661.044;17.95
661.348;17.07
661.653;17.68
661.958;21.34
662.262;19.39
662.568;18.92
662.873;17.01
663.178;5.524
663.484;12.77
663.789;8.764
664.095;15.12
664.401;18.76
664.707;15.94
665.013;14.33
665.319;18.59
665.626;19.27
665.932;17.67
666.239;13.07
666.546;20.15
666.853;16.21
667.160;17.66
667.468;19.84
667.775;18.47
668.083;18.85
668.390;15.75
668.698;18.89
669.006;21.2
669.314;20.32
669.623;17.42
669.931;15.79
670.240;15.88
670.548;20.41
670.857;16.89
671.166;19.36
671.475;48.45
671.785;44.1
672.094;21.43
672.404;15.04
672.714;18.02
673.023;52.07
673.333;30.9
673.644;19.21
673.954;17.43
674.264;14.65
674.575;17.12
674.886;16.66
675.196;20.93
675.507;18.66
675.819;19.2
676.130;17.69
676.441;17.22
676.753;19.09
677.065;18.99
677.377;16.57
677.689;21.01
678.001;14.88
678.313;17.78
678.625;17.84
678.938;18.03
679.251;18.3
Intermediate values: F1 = 10.0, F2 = 11.4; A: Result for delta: -105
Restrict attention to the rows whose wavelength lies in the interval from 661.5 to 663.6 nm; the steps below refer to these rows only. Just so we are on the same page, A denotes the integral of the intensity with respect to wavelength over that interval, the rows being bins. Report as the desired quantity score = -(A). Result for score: -34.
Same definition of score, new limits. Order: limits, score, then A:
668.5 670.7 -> -41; 41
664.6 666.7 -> -36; 36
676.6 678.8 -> -40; 40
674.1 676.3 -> -39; 39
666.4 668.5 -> -38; 38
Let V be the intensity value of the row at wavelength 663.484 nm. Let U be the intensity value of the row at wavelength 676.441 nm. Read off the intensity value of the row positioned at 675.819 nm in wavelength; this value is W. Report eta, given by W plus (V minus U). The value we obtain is 15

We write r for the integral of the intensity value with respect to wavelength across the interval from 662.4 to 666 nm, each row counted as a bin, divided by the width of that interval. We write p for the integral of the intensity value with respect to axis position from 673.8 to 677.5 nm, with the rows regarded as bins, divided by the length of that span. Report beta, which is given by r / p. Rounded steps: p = 17.9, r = 15.2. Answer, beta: 0.85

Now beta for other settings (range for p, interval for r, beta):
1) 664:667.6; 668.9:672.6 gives 1.33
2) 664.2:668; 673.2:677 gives 1.09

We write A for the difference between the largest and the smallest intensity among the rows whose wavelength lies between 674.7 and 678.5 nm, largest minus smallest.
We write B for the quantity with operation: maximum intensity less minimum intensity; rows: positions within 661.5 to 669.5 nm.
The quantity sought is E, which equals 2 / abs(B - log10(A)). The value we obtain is 0.133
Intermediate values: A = 6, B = 16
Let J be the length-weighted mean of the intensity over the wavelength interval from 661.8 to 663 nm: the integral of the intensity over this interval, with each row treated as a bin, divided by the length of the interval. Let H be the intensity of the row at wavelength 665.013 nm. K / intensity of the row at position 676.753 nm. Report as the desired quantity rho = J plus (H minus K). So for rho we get 14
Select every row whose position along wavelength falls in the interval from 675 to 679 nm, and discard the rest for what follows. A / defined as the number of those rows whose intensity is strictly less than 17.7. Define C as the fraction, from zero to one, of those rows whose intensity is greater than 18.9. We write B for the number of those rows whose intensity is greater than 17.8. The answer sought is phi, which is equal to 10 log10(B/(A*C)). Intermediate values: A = 4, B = 8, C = 0.38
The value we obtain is 7.2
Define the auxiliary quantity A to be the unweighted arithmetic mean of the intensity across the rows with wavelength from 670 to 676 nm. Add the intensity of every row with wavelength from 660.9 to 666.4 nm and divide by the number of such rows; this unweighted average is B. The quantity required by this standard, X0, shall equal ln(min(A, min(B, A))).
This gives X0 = 2.78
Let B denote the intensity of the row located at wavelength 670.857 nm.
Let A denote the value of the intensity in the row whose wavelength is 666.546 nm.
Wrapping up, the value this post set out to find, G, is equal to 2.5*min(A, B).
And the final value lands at 42.2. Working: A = 20.15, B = 16.89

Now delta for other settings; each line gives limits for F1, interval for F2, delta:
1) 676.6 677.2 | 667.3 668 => -142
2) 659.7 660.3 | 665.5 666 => -96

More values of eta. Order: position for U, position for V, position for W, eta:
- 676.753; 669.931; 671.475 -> 45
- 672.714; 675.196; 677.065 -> 22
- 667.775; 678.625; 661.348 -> 16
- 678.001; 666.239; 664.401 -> 17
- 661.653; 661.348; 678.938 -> 17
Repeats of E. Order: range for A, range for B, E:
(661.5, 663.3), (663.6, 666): 0.215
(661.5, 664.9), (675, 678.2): 0.406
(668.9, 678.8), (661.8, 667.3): 0.140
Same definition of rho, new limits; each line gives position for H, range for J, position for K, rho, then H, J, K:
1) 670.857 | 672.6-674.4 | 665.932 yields 25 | 16.89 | 25.7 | 17.67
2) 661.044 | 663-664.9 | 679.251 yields 13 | 17.95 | 12.9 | 18.3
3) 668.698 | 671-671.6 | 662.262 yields 32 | 18.89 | 32.9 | 19.39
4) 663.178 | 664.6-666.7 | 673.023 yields -30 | 5.524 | 17.0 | 52.07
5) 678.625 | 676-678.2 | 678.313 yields 18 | 17.84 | 17.9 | 17.78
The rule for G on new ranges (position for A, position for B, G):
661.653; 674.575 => 42.8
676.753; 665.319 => 46.5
